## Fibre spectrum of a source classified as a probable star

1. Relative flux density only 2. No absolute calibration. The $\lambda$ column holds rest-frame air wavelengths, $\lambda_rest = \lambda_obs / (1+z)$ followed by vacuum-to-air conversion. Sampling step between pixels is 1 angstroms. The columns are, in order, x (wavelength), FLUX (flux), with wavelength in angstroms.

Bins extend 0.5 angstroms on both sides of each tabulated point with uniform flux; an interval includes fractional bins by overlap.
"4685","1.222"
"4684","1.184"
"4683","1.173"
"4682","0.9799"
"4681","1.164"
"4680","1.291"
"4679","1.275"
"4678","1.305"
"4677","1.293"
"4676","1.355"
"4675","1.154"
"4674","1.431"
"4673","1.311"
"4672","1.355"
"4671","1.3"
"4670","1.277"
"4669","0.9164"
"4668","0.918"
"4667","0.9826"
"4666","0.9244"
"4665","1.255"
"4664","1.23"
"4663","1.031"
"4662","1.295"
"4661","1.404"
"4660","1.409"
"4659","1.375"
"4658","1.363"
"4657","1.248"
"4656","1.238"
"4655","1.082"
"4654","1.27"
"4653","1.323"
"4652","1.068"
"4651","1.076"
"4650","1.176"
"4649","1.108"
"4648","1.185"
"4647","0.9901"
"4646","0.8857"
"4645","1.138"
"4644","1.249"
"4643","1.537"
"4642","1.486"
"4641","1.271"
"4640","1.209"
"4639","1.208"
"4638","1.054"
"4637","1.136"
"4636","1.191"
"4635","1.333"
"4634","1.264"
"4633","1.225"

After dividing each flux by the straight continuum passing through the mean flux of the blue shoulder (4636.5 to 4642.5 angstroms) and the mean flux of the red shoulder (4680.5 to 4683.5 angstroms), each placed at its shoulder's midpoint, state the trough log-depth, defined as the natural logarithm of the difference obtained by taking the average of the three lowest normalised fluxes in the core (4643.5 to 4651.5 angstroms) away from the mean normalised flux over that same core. -2.34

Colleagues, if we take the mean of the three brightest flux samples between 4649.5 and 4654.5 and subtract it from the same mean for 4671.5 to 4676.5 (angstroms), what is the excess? 0.12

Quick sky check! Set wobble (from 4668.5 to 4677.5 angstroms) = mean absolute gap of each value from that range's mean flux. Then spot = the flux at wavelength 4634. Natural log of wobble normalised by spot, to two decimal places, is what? -2.51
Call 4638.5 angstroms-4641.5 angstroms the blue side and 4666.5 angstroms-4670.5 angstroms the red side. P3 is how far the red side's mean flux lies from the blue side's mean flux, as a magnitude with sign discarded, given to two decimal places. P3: 0.21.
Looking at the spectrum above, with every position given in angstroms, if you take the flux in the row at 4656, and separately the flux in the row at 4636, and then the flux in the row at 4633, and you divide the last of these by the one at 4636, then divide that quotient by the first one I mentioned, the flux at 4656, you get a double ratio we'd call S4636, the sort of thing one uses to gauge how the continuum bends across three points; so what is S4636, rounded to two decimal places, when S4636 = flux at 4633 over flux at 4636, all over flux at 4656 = 0.83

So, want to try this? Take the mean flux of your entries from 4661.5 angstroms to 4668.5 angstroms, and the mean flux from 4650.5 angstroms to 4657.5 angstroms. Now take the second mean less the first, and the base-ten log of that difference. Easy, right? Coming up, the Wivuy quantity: -1.02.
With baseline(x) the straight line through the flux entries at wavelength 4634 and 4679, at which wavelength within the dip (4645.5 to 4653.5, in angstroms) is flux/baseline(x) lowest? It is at 4646 angstroms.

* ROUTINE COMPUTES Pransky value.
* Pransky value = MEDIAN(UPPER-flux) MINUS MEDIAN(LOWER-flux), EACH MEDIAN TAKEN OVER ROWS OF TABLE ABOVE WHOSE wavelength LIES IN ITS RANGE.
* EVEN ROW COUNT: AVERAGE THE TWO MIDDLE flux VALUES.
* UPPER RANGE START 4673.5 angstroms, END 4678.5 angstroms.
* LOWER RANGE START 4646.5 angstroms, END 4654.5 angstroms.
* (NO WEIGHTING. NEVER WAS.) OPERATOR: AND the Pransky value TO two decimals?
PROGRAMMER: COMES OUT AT 0.16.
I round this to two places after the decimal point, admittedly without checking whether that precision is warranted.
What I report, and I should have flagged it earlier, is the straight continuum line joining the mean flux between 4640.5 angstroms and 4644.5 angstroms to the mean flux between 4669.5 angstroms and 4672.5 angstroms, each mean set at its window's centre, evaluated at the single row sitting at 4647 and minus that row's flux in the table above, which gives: 0.38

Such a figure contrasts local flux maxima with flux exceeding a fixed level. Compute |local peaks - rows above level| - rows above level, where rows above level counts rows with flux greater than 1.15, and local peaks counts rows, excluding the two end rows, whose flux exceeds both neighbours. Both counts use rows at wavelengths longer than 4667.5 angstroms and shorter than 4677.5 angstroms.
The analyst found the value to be -3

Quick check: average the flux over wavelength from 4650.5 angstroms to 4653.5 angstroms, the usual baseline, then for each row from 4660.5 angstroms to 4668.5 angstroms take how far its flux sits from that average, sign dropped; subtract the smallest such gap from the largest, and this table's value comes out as 0.174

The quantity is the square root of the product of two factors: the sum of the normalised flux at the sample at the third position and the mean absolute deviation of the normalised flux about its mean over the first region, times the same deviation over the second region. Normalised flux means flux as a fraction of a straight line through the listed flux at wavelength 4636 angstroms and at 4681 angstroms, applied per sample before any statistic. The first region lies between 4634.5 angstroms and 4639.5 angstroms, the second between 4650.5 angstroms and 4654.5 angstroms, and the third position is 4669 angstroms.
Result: 0.284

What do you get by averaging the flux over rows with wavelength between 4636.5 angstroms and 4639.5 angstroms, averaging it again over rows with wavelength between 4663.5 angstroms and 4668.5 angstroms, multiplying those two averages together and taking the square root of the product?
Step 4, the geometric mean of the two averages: 1.10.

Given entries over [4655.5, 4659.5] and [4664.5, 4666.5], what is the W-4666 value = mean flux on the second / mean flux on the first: 0.83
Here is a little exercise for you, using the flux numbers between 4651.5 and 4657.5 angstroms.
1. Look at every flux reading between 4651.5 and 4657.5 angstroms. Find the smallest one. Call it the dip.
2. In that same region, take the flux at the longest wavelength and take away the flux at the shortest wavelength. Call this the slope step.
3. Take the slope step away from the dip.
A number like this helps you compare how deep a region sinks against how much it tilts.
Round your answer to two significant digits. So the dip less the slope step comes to 0.89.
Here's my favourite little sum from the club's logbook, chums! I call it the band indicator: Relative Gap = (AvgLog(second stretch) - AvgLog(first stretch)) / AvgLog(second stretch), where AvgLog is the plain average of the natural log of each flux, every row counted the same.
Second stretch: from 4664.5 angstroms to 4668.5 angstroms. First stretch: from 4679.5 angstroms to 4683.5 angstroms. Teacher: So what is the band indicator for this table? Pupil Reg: -11.0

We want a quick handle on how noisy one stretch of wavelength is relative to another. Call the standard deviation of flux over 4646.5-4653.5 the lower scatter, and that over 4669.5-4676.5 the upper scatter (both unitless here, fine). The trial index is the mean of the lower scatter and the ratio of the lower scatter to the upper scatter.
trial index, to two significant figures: 0.68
